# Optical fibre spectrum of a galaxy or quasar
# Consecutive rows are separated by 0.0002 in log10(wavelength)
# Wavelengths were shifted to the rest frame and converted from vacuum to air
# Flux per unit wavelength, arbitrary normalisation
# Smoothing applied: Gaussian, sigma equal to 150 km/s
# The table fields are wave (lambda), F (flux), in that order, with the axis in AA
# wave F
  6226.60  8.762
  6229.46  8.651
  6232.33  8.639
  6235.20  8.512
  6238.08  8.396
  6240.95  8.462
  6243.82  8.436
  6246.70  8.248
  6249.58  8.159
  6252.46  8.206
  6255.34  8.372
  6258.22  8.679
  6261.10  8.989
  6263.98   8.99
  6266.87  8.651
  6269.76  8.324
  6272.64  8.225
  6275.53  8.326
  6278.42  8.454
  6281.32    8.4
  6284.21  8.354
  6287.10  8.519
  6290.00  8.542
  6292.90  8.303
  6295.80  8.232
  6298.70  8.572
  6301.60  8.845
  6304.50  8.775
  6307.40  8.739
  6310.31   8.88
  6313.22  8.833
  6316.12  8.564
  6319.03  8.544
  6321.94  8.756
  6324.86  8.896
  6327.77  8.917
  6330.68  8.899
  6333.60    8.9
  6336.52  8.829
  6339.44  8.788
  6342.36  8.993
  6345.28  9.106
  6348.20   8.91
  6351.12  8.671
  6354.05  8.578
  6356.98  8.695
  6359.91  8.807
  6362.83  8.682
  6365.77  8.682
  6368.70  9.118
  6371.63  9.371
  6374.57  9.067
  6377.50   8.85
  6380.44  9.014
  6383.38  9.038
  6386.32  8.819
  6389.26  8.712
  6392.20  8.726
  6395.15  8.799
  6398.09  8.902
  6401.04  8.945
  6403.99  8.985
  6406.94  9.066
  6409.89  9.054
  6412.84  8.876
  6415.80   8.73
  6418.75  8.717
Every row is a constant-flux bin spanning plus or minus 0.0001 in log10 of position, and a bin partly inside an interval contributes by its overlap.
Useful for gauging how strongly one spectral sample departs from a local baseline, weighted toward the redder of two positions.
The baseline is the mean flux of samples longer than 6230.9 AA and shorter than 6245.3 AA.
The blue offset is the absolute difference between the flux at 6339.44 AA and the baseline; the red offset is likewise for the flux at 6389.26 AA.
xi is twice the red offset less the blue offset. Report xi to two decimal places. 0.15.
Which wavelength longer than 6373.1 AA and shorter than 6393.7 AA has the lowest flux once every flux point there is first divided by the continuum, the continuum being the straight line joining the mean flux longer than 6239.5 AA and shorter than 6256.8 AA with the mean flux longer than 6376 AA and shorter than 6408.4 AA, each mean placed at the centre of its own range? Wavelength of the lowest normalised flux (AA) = 6389.26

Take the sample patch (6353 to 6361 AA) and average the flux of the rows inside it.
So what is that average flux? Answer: 8.69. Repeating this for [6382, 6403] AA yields 8.85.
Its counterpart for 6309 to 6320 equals 8.71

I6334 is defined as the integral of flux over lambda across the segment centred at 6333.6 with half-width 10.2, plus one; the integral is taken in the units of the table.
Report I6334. 182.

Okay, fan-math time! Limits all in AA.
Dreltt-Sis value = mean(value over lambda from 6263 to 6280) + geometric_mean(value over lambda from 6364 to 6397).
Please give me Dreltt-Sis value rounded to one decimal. 17.4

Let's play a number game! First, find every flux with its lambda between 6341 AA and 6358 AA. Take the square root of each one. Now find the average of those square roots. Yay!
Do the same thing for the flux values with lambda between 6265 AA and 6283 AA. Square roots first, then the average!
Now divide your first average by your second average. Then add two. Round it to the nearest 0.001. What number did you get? 3.025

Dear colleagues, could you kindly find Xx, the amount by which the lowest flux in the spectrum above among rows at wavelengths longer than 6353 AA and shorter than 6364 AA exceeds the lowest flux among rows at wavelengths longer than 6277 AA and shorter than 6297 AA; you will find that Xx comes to 0.35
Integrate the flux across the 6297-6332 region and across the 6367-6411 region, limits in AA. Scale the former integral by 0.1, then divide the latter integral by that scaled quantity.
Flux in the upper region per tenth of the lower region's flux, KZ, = 13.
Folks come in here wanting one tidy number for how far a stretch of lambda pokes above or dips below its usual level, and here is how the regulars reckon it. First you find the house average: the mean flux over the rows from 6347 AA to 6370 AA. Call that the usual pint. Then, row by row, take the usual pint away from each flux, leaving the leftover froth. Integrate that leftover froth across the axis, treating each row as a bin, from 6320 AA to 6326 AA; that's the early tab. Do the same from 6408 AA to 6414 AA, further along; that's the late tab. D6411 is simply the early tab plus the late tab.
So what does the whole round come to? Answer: 1.5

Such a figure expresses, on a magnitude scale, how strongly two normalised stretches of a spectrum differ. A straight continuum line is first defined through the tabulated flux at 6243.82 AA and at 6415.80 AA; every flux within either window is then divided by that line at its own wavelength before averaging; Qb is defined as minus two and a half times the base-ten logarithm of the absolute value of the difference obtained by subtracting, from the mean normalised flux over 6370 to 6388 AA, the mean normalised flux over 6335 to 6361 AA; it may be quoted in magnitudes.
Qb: 4.4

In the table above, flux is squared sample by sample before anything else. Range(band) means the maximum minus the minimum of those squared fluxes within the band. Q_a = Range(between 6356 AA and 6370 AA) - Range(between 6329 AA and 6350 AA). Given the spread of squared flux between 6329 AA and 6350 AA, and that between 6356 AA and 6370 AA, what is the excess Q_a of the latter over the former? 2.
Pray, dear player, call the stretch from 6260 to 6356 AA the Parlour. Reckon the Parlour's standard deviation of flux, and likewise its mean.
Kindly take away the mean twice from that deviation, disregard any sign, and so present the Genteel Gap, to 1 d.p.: 17.1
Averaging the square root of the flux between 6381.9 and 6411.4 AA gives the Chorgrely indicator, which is 2.98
